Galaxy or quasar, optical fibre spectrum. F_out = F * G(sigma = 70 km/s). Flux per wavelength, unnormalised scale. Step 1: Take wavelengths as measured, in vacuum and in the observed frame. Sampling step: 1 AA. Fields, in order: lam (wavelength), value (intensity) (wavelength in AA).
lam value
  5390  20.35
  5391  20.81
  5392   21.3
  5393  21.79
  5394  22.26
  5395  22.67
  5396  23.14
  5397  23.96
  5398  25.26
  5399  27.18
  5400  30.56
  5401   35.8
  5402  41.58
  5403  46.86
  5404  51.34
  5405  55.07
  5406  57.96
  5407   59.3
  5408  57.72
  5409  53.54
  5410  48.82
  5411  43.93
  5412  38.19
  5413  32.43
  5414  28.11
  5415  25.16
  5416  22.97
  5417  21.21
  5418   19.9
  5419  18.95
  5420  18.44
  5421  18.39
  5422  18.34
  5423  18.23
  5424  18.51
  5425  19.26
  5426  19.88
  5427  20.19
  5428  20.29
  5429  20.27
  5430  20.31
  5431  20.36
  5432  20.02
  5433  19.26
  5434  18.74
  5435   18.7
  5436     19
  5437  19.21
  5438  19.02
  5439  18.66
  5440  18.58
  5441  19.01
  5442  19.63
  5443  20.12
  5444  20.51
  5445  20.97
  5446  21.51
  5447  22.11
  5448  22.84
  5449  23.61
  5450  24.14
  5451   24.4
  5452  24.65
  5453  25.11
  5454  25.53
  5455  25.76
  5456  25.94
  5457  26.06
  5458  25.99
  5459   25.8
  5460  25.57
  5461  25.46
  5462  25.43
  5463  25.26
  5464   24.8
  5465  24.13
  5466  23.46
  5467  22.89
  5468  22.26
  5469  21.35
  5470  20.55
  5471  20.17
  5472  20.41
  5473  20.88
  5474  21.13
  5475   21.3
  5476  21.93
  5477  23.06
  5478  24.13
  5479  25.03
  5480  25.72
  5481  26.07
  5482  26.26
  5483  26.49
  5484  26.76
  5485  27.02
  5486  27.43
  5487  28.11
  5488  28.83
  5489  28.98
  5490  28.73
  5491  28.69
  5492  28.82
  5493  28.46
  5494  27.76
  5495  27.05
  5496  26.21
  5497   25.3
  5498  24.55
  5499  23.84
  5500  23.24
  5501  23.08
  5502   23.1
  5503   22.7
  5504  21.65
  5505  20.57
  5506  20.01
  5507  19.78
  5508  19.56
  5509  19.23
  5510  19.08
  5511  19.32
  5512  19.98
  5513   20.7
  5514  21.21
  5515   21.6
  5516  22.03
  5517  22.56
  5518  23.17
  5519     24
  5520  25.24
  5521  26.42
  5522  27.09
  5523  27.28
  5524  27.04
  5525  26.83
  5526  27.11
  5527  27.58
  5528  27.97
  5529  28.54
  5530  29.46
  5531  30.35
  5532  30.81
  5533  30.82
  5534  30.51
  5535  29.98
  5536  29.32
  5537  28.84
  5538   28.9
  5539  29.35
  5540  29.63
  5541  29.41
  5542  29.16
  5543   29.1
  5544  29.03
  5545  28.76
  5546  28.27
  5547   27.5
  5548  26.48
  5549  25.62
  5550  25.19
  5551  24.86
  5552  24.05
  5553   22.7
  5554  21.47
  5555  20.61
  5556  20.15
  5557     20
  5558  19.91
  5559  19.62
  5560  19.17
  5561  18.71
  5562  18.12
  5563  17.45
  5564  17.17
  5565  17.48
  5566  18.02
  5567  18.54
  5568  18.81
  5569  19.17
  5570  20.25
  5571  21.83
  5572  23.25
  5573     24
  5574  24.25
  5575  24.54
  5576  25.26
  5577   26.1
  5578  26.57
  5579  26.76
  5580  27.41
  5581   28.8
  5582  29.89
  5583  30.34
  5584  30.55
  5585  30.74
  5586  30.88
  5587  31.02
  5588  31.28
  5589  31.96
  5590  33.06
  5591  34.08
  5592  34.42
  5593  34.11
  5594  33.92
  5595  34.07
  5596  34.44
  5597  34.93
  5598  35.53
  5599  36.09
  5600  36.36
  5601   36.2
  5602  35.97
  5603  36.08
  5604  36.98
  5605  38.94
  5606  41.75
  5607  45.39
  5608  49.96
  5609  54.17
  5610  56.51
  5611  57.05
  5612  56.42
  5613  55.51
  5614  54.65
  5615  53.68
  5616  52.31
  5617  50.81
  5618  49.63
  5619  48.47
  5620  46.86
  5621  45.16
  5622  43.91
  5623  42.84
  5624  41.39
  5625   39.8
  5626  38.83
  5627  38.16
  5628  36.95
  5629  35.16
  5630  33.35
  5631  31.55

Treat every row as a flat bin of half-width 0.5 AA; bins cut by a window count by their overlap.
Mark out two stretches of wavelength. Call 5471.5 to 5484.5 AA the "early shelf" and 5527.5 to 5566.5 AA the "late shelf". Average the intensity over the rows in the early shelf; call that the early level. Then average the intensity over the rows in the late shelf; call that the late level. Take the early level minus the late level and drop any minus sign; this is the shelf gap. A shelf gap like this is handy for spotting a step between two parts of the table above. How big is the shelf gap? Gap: 1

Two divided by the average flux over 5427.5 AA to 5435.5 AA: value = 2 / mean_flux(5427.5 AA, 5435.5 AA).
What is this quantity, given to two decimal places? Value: 0.10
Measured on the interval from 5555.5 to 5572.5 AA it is 0.10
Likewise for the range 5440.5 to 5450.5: 0.09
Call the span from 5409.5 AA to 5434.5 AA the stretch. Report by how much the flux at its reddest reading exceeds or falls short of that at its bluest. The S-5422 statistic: -30.1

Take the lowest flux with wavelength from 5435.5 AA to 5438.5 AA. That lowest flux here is 19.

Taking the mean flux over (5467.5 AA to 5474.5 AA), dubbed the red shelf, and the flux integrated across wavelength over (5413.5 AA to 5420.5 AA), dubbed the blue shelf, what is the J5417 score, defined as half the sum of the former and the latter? 88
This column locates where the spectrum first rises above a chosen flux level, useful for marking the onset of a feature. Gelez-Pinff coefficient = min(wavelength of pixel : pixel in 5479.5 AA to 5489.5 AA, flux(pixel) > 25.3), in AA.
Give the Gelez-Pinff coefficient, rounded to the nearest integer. 5480 AA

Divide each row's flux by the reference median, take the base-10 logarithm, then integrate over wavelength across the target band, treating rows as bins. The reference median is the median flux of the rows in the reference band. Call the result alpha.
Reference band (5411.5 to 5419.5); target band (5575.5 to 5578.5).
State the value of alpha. 0.10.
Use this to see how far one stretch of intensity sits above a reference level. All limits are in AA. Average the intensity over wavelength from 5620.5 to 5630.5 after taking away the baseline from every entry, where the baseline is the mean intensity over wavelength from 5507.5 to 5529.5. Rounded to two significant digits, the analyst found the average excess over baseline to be 16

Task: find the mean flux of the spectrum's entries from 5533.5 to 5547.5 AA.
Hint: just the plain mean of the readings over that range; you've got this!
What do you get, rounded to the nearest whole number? 29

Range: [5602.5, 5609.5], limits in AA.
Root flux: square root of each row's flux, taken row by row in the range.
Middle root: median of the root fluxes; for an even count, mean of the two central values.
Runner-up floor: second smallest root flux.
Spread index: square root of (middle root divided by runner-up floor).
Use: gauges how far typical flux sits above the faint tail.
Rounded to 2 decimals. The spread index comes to 1.03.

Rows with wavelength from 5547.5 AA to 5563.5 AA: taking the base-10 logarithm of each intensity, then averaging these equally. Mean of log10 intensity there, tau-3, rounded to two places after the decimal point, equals 1.33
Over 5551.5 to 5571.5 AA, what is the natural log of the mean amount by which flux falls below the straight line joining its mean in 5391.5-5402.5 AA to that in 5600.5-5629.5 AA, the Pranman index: 3.06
